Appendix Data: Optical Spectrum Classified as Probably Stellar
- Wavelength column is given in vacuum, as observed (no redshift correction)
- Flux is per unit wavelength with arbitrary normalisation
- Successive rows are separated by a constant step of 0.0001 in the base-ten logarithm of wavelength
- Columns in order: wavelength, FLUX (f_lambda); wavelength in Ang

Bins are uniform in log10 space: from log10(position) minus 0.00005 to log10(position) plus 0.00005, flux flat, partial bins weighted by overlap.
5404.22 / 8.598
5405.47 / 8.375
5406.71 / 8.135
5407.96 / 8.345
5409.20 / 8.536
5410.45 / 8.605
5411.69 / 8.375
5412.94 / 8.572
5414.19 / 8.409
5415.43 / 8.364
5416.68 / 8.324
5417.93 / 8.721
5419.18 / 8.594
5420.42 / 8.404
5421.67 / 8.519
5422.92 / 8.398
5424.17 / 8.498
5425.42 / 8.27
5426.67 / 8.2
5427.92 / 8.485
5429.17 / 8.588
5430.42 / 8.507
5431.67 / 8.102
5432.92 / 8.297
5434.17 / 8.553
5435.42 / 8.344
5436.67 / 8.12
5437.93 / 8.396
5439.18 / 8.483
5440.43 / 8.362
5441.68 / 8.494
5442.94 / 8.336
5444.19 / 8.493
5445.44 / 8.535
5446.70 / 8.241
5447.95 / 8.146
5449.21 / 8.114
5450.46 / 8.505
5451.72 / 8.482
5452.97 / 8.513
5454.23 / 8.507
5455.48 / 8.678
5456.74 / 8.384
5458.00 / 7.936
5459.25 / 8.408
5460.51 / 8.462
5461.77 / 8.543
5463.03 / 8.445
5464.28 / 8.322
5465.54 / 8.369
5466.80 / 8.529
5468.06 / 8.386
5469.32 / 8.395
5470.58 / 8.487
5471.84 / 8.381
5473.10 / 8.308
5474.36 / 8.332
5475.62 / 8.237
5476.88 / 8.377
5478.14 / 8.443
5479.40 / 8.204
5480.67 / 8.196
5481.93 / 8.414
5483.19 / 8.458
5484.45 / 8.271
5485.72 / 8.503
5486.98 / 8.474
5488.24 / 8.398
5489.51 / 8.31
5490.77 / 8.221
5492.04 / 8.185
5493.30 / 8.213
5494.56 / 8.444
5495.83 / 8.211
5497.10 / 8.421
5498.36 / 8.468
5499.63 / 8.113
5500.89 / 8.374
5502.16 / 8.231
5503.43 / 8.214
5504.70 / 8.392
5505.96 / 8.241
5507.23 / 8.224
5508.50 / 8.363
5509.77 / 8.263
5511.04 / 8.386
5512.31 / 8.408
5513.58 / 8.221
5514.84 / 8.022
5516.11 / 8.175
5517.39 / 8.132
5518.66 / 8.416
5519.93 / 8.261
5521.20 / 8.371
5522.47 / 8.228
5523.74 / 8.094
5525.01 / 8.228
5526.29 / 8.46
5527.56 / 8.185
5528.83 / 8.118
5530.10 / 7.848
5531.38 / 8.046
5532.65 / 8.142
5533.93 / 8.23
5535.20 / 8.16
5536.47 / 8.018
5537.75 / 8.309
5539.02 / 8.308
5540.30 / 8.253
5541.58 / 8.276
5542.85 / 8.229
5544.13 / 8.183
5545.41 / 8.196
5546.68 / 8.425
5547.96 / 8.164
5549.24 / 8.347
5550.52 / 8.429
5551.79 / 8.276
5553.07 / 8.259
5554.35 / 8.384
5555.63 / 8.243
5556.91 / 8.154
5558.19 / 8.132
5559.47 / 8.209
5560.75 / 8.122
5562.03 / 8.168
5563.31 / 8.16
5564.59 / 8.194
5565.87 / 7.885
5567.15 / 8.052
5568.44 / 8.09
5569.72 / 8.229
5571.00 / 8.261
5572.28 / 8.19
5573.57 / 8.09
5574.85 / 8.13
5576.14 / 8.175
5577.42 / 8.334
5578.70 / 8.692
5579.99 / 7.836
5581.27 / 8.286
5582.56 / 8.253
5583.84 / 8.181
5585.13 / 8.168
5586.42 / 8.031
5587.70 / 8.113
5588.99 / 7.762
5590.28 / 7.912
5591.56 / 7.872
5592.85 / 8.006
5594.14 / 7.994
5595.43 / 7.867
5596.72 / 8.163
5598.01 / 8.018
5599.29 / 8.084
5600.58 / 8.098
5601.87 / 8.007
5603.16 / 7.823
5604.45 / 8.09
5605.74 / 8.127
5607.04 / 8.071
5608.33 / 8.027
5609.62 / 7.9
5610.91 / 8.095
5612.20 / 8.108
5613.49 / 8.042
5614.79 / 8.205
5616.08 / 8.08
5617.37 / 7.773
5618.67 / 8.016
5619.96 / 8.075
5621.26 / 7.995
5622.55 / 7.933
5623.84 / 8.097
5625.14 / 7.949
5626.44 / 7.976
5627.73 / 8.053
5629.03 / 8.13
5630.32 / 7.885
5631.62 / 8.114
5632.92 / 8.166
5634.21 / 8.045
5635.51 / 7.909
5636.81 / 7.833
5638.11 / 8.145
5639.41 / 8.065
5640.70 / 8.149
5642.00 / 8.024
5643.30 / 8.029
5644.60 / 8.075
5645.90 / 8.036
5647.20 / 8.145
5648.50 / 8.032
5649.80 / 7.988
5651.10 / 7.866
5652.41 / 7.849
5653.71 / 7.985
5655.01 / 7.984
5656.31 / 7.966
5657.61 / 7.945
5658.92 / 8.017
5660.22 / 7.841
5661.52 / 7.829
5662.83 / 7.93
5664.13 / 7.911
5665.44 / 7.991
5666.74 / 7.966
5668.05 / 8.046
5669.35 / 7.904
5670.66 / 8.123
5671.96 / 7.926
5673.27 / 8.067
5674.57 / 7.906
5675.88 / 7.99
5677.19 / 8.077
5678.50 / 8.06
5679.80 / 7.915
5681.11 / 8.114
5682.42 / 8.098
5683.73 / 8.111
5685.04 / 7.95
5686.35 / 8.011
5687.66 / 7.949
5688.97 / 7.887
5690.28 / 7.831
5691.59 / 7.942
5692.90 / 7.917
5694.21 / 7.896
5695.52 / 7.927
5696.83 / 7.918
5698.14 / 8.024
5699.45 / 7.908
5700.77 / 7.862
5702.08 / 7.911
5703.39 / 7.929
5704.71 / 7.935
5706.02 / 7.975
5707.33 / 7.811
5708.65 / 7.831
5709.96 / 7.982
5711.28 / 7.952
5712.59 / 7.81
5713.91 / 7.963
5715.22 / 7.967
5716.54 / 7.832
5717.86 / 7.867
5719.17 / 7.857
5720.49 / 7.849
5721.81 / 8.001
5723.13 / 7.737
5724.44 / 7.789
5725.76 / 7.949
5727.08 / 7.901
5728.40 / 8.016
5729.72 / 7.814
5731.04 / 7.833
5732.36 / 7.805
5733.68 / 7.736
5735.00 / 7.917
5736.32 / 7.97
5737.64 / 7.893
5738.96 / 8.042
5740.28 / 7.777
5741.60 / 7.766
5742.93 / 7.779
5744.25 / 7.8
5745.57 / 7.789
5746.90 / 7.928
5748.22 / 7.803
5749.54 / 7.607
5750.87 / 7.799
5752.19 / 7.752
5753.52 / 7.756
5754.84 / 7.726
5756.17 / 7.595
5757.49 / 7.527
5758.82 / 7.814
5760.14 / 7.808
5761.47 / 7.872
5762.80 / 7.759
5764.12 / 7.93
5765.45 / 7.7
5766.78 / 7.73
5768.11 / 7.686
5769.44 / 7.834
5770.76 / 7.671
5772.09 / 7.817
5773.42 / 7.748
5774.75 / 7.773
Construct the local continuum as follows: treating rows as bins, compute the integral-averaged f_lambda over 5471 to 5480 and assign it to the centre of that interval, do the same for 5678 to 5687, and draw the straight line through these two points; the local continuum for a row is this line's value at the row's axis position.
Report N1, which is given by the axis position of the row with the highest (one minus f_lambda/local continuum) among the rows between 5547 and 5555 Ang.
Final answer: 5547.96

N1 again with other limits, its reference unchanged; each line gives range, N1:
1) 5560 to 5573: 5565.87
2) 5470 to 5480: 5479.40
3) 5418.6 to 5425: 5422.92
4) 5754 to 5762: 5757.49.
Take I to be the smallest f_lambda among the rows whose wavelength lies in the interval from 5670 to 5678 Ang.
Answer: 7.906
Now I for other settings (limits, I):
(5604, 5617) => 7.9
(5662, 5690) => 7.887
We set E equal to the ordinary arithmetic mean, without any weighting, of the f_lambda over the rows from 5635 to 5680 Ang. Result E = 7.99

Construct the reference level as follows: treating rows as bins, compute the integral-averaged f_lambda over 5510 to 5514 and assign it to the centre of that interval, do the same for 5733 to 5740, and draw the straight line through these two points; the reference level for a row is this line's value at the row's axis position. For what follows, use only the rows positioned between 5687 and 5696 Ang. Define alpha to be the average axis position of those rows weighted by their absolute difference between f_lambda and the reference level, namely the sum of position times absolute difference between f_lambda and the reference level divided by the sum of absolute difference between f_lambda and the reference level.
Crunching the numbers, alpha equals 5691.4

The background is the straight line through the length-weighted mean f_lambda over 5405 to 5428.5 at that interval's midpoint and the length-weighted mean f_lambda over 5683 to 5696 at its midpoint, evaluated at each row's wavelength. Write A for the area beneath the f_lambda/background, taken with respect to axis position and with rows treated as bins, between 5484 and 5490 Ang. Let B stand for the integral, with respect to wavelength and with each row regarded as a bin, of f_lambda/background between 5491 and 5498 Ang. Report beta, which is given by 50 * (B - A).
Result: 47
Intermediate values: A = 6.06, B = 7.0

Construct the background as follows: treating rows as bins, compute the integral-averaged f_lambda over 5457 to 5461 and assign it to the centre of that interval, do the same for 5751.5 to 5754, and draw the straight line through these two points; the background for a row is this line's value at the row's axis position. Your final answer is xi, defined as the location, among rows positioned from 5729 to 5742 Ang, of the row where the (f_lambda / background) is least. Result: 5733.68 Ang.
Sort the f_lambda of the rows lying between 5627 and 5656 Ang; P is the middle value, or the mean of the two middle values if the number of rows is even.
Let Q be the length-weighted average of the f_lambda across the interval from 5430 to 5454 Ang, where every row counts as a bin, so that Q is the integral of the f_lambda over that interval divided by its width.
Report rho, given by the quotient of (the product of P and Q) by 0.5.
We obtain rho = 134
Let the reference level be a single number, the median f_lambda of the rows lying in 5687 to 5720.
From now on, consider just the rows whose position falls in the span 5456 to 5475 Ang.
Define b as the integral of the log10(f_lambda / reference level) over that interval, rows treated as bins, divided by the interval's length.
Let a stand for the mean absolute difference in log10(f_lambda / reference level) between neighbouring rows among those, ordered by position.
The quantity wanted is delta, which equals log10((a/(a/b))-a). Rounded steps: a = 0.0072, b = 0.0247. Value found -1.76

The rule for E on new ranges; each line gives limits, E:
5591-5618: 8.02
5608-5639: 8.02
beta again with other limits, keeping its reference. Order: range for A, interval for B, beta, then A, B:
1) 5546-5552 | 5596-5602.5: 19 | 6.11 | 6.5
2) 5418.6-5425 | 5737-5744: 28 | 6.45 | 7.0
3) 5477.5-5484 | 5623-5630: 23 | 6.52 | 7.0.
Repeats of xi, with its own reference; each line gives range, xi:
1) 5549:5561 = 5560.75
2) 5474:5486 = 5480.67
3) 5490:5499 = 5492.04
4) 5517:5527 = 5523.74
